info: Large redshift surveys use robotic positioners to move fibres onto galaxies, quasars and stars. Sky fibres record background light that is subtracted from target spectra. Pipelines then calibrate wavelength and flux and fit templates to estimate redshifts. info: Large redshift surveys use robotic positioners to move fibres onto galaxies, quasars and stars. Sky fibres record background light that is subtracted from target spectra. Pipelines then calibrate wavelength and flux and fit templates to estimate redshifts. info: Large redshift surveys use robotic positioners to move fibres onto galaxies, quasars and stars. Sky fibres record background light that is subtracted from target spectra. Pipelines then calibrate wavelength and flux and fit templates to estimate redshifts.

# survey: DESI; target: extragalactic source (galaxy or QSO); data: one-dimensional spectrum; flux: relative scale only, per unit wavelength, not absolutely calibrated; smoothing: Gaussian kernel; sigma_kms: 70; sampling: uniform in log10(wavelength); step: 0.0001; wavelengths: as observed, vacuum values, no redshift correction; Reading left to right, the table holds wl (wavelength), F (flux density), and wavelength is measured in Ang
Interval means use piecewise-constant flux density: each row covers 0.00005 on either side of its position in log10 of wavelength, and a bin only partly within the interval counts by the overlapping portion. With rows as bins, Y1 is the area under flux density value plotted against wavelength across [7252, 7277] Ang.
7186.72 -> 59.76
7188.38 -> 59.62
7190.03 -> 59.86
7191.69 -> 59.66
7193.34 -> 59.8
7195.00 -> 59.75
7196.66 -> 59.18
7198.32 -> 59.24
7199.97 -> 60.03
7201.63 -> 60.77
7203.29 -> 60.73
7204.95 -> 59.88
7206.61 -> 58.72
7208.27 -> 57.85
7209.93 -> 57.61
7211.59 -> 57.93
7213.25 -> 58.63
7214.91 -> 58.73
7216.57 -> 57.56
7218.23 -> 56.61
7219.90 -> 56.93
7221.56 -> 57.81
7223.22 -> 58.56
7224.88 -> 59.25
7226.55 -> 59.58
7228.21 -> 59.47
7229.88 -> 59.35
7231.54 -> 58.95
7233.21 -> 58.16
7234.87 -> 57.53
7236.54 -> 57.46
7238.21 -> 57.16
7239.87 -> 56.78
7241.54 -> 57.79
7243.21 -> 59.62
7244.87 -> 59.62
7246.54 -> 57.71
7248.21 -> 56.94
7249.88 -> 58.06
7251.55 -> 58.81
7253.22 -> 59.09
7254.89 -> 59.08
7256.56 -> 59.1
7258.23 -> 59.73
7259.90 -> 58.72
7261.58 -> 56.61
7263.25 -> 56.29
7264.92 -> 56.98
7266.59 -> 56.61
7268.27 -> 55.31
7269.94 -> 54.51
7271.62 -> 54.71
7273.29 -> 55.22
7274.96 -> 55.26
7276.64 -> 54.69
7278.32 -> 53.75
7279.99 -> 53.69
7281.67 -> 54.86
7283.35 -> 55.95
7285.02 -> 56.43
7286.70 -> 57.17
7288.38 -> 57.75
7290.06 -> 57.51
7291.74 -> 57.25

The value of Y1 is 1422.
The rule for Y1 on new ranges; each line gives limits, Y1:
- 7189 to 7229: 2357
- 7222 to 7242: 1167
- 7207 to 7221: 809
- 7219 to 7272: 3069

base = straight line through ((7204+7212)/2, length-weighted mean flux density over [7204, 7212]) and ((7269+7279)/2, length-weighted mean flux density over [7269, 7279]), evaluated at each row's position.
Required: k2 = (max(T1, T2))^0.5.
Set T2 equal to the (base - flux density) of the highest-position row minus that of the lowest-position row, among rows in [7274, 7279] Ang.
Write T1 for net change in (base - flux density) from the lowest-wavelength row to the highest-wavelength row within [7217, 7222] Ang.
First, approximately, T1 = -1.4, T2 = 1.3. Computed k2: 1.15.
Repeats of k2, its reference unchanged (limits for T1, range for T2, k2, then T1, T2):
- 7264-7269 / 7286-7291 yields 1.22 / 1.5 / -0.5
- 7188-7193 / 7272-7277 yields 0.58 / -0.2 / 0.3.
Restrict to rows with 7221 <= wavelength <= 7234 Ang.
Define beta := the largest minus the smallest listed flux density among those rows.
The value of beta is 1.8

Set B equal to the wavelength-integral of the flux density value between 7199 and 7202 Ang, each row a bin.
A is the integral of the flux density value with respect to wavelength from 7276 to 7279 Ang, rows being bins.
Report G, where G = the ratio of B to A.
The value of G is 1.12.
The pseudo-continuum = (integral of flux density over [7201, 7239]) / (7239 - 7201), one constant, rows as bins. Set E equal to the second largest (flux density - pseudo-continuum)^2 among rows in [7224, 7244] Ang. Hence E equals 1.7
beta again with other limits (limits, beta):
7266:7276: 2.1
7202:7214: 3.1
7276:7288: 3.5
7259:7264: 2.4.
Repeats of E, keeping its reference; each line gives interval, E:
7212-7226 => 2.4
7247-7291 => 22.3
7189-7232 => 5.1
